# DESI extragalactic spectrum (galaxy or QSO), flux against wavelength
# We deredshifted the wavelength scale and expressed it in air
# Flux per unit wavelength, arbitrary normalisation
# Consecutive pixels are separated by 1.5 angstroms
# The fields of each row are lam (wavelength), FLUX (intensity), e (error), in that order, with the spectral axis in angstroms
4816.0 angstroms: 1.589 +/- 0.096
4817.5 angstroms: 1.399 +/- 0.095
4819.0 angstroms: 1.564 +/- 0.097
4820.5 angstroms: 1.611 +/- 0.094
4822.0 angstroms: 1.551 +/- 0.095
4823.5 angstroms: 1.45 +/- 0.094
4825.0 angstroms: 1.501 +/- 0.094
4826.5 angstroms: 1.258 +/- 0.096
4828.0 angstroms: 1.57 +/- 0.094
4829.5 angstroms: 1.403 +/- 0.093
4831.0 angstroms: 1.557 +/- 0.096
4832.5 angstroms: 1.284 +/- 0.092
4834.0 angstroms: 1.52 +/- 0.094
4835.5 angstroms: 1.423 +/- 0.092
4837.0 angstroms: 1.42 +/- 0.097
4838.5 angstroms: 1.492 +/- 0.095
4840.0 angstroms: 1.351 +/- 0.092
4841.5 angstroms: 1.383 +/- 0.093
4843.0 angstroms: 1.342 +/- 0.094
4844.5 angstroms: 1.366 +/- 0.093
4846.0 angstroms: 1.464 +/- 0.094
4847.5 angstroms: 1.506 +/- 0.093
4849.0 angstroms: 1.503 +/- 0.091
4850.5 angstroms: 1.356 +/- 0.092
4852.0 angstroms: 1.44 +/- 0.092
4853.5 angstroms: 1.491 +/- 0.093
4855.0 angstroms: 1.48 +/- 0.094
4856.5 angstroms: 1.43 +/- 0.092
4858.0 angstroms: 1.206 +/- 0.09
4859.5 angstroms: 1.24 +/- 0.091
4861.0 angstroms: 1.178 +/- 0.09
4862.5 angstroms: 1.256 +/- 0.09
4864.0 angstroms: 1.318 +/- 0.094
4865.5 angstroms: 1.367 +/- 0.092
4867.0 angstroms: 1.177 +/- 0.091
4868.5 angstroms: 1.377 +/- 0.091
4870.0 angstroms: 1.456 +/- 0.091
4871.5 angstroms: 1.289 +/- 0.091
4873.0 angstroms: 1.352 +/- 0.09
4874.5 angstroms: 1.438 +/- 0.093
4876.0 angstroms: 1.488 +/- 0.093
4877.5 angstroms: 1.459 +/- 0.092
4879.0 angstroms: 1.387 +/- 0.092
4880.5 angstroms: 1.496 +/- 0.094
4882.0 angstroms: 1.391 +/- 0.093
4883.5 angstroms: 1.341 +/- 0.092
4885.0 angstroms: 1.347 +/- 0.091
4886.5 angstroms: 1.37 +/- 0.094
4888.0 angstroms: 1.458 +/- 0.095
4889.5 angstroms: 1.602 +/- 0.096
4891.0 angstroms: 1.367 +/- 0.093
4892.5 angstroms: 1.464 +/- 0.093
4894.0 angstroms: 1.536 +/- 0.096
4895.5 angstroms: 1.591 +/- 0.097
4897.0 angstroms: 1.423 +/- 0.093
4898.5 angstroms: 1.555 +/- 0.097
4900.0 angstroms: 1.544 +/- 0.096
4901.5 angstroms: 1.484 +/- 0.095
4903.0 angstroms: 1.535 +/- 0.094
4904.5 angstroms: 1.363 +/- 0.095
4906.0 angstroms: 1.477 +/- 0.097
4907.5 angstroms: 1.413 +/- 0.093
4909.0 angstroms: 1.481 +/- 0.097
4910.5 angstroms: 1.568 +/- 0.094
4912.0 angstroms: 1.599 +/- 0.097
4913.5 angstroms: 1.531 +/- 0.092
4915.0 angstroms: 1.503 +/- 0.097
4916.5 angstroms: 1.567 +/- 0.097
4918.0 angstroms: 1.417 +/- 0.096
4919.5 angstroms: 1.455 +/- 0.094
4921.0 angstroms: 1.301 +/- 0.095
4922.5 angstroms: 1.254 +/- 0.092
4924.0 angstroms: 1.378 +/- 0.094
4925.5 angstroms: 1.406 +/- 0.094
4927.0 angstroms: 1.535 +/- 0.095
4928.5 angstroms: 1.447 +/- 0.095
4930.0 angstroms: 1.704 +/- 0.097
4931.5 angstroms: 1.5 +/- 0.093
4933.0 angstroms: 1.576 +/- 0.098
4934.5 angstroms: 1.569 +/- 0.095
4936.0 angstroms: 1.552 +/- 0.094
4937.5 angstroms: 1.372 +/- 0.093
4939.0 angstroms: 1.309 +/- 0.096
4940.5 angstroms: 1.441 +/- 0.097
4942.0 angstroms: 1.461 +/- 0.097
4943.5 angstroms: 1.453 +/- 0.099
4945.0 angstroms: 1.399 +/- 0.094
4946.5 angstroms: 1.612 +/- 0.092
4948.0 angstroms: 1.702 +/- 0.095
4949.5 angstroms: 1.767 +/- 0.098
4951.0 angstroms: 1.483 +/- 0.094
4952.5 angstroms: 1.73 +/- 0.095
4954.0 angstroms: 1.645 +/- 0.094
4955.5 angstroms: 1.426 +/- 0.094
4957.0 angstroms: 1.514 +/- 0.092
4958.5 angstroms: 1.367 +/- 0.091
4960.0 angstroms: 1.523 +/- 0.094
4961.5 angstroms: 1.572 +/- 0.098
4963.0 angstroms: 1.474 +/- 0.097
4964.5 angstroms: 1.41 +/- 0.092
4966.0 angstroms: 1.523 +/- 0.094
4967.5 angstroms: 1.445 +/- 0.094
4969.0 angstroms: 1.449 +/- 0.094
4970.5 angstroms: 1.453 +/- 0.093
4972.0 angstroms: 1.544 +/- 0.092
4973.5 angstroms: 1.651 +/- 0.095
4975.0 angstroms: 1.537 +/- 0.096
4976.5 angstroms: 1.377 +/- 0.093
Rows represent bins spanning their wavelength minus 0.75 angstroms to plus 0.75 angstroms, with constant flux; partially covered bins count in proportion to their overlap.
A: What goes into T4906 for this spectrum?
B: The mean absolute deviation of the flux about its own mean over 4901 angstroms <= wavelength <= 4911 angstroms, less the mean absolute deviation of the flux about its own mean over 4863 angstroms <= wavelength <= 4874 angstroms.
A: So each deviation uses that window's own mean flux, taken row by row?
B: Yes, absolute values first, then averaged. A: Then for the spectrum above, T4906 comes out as -0.01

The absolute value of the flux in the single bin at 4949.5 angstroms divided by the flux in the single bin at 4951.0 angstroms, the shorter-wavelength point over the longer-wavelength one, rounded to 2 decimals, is 1.19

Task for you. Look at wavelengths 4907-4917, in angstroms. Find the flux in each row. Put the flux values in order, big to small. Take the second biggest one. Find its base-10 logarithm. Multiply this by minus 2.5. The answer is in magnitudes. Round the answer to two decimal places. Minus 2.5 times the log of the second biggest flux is -0.49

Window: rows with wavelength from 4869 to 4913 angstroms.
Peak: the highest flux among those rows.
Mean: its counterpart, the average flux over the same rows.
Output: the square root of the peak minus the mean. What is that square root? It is 0.38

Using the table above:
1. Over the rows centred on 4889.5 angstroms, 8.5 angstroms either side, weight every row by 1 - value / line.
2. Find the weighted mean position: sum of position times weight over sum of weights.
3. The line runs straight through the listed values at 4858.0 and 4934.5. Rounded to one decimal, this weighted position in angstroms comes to 4891.0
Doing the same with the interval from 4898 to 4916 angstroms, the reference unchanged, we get 4905.3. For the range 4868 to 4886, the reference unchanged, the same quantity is 4875.4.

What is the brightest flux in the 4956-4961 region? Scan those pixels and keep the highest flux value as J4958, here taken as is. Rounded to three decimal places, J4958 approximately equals 1.523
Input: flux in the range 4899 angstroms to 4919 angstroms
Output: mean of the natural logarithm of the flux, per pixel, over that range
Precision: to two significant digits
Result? 0.40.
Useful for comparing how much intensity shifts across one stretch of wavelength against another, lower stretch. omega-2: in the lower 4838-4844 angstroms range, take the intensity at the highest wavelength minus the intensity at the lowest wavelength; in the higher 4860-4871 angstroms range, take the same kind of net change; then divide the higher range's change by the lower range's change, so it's -1.9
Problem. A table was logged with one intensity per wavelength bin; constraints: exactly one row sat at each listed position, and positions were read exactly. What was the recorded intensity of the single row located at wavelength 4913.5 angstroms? 1.531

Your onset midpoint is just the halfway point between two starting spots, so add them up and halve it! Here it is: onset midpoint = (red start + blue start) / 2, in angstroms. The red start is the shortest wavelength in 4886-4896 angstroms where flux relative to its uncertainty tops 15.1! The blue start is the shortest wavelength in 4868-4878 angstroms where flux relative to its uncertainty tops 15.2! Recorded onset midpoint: 4879.0 angstroms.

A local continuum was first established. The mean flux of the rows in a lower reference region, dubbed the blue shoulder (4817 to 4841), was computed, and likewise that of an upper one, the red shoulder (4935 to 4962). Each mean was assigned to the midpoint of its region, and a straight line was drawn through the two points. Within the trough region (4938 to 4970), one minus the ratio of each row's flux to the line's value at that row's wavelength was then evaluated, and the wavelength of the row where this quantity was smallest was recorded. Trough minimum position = 4949.5 angstroms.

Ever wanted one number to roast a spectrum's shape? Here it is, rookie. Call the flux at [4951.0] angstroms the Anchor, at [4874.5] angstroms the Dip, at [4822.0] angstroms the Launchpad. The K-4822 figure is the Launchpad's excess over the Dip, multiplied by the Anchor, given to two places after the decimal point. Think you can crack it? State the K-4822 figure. 0.17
